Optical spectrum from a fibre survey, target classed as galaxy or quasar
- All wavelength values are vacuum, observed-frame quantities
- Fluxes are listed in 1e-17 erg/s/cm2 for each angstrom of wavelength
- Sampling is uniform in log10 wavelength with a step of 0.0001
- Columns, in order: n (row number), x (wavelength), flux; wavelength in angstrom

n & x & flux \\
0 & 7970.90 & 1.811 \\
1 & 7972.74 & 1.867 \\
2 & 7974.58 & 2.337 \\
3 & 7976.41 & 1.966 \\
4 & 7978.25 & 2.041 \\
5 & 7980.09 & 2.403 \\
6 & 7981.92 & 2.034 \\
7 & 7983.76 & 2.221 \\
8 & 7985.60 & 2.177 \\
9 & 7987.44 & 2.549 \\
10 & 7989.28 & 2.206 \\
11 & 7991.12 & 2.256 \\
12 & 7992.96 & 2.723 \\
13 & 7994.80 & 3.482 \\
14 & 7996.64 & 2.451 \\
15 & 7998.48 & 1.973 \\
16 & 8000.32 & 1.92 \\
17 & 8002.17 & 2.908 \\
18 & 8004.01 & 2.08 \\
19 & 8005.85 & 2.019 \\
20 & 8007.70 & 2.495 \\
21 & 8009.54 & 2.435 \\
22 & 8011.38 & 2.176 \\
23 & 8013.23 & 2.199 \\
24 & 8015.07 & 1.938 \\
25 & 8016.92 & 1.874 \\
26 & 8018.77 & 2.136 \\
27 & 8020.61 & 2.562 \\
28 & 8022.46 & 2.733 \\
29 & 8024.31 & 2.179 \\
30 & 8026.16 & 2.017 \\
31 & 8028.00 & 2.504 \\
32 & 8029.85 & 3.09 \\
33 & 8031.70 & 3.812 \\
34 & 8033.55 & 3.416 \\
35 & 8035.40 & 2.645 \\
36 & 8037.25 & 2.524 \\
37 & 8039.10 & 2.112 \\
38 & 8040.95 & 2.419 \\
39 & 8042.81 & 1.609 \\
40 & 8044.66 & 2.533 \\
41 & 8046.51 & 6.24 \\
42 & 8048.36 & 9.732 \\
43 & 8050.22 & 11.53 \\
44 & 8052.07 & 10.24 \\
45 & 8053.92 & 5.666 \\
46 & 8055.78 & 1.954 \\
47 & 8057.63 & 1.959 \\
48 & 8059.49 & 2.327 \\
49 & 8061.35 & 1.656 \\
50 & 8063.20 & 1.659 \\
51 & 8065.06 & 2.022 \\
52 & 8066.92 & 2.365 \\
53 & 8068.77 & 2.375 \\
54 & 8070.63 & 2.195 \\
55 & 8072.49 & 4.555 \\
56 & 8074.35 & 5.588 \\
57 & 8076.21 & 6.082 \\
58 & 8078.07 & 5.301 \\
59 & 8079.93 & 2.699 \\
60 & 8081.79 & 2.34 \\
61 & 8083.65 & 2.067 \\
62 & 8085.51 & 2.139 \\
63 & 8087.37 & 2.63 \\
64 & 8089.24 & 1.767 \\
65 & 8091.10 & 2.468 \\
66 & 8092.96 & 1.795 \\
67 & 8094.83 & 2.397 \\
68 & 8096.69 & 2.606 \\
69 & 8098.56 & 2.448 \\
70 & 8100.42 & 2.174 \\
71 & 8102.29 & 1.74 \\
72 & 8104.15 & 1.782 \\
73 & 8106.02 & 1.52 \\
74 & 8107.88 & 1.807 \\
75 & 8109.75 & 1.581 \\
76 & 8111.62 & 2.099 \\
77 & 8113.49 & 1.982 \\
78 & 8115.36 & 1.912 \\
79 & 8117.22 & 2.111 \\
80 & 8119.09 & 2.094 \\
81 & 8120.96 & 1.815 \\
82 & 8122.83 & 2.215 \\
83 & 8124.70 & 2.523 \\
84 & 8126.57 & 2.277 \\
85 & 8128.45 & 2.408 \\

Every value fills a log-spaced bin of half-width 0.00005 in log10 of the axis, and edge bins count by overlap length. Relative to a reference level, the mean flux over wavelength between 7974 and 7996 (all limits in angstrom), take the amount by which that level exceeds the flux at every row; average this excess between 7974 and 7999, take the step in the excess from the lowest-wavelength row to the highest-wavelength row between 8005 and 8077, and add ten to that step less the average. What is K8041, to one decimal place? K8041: 5.9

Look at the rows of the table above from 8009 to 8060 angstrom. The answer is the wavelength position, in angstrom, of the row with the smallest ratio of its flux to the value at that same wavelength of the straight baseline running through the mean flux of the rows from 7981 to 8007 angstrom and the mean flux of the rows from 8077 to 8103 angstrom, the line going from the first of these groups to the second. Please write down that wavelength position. 8042.81 angstrom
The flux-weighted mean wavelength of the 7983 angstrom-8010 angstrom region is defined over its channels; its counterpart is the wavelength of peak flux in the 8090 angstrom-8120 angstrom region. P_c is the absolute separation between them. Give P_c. 100.1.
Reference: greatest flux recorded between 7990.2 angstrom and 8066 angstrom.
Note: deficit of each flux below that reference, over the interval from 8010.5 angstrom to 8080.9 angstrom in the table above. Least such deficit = 0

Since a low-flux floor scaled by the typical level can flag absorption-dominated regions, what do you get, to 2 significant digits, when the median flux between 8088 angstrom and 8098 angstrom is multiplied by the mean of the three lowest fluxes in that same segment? 4.8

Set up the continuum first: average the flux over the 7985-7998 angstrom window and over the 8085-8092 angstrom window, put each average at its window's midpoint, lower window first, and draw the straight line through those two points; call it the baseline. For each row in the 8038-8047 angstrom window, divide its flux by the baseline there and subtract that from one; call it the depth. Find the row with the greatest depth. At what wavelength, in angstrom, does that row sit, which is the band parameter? 8042.81 angstrom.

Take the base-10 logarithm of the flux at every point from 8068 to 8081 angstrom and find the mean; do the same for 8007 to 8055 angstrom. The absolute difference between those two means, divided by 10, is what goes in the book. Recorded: 0.010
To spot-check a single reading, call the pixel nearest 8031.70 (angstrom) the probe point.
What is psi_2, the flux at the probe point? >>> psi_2 3.812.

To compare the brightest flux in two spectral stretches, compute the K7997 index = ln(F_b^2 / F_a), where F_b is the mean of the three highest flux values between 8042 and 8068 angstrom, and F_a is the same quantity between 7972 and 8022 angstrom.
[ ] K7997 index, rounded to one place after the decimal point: 3.6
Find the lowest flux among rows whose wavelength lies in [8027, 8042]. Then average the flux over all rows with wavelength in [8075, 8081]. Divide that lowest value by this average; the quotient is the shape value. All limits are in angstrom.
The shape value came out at 0.45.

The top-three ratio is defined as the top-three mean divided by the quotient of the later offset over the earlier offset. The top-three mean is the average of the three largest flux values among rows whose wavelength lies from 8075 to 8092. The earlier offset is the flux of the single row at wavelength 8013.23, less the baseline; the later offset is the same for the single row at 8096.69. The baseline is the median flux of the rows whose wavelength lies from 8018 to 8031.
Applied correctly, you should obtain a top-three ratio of -14.0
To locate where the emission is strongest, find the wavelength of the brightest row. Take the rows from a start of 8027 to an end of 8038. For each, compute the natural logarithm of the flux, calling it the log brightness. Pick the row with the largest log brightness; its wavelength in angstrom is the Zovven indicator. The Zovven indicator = 8031.70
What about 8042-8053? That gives 8050.22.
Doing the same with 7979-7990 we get 7987.44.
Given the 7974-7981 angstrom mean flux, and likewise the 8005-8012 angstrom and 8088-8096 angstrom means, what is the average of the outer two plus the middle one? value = 4.4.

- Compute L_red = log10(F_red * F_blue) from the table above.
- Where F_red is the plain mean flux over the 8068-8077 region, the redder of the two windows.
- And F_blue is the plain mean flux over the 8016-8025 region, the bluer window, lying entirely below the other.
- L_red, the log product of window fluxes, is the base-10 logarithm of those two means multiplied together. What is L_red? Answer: 0.98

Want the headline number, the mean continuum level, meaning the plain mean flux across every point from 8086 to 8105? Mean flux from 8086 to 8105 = 2.18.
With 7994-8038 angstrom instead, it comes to 2.48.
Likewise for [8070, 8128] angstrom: 2.54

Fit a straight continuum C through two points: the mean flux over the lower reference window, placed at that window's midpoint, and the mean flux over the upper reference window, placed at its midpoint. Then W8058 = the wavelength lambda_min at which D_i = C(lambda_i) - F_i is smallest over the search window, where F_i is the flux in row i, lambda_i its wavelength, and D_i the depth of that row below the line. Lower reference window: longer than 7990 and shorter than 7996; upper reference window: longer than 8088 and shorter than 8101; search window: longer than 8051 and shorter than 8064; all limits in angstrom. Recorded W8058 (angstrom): 8052.07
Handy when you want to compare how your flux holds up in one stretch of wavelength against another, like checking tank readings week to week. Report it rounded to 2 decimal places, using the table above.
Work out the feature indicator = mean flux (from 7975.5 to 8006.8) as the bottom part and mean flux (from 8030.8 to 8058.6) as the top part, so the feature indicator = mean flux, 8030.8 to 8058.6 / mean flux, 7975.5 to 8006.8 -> 1.97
